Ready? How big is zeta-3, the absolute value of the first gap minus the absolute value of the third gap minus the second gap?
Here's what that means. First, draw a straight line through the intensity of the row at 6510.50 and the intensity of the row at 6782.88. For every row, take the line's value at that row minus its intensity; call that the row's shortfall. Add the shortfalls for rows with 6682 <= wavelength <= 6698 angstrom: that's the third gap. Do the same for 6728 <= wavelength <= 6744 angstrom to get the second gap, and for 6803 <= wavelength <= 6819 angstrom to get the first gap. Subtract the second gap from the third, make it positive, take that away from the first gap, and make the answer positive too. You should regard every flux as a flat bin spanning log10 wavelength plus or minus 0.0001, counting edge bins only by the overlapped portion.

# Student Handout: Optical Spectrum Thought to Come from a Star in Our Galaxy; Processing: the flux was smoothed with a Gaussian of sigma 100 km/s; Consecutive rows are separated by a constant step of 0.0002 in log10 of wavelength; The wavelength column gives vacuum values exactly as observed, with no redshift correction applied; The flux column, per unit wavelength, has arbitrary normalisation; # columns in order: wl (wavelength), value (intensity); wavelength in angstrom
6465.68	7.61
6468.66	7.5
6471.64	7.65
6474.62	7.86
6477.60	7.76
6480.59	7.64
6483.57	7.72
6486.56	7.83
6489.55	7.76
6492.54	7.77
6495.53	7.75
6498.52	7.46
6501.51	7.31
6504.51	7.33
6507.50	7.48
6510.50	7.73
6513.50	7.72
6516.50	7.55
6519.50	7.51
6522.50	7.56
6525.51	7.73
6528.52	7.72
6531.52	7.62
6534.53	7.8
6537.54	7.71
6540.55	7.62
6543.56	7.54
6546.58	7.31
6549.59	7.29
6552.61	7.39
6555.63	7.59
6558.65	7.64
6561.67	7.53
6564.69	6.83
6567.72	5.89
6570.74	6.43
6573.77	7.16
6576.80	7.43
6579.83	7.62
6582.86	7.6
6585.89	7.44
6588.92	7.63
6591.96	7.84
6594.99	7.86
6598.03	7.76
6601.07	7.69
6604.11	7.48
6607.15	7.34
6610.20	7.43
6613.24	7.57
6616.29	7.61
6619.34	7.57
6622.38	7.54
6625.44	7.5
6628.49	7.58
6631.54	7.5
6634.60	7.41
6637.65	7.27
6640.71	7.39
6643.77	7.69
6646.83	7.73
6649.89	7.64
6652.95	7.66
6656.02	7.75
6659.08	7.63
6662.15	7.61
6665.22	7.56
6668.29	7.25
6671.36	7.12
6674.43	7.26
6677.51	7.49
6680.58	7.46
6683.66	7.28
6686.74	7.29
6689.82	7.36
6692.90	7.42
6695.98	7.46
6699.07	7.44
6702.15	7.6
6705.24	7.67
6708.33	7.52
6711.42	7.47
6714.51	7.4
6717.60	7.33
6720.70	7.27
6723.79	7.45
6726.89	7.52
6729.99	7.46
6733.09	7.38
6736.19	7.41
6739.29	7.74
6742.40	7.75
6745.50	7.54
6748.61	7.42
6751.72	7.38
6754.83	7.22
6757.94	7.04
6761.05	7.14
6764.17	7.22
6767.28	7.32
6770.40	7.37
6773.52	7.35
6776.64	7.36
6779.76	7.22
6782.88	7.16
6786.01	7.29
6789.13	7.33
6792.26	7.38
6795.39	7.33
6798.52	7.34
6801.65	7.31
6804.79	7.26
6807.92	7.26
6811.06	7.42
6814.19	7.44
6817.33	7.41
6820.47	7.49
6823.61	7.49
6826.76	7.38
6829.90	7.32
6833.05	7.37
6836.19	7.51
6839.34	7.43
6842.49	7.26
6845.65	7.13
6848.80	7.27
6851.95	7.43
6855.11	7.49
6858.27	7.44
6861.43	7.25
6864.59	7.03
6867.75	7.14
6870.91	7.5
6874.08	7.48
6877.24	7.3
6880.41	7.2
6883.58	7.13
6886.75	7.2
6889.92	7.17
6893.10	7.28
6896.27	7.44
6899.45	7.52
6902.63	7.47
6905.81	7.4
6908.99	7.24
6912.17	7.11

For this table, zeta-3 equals 2.7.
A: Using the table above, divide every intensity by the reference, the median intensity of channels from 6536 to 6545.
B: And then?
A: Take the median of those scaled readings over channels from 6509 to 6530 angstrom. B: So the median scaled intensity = 1.01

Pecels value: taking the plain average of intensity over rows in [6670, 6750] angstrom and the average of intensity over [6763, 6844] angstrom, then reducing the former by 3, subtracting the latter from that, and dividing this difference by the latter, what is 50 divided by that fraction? -126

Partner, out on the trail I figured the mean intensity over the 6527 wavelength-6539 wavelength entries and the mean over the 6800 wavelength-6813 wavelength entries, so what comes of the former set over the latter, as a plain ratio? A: 1.05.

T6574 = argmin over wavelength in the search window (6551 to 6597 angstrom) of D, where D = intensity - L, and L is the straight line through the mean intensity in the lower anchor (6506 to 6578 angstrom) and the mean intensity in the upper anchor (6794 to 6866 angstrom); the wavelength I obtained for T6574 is 6567.72 angstrom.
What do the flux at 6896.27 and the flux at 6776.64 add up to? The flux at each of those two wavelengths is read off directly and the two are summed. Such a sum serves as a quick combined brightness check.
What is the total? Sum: 14.8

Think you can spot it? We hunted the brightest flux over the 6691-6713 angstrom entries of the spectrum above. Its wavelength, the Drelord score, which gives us 6705.24 angstrom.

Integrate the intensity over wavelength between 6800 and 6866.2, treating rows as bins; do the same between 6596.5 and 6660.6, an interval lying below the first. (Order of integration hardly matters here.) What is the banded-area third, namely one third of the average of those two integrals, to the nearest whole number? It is 162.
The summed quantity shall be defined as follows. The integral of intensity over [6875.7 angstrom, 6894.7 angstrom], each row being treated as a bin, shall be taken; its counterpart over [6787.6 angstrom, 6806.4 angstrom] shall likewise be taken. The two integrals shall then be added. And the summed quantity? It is 275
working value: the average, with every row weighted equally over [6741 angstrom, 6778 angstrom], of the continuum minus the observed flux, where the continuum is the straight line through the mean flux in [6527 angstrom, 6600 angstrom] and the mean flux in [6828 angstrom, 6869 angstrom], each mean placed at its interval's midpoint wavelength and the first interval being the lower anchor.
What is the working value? 0.01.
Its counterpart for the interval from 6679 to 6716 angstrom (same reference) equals -0.07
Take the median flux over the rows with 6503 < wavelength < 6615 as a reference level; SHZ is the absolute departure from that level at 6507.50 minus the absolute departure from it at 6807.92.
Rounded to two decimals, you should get -0.22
